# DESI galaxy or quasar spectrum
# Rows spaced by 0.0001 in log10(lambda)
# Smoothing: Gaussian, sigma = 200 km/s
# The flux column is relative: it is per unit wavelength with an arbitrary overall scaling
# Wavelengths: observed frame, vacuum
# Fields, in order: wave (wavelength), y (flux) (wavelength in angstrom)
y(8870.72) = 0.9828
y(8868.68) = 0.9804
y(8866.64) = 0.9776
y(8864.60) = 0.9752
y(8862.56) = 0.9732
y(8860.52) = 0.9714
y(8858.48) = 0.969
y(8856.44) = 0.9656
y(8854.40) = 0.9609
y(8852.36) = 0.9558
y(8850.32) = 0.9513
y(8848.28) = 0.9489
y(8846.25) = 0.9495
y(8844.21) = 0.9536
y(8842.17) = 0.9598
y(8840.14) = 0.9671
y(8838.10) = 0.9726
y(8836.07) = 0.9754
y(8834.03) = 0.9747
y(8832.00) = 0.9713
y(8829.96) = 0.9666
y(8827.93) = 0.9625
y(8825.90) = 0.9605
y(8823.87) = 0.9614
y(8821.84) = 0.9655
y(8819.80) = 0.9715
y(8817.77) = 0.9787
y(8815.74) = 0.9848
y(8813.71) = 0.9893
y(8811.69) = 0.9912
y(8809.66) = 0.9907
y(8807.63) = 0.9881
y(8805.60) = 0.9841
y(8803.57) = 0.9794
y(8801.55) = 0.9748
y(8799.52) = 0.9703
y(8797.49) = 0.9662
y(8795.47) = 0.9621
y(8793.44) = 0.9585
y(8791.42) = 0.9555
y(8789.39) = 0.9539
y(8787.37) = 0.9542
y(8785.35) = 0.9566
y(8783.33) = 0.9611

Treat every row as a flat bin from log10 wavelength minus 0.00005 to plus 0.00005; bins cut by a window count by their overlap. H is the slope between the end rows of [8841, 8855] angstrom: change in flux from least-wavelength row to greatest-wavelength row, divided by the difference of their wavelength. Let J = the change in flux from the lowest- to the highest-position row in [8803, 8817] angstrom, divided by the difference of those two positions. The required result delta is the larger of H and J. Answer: 0.0004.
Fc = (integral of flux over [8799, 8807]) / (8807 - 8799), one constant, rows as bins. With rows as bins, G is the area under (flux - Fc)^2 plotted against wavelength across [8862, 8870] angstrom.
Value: 0.0001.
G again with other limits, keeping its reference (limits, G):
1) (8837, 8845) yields 0.0020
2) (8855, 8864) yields 0.0007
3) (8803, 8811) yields 0.0007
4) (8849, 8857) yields 0.0035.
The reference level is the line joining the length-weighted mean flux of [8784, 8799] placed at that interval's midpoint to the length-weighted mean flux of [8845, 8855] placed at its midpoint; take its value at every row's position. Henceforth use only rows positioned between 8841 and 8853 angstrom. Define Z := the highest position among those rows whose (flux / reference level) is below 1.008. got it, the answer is 8852.36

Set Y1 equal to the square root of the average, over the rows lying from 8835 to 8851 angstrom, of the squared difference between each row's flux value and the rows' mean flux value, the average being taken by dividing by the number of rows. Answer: 0.0100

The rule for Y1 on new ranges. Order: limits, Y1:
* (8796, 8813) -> 0.0089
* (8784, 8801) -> 0.0056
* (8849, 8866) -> 0.0080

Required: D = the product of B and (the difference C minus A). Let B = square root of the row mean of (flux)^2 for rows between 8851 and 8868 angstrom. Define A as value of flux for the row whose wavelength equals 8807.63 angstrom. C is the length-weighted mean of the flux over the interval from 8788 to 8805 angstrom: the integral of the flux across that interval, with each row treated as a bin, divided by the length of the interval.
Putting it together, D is -0.022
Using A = 0.9881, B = 0.969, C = 0.965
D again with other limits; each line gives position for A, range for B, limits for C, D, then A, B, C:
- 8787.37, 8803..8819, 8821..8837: 0.013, 0.9542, 0.986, 0.967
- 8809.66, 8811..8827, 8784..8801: -0.030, 0.9907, 0.975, 0.960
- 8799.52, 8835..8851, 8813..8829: 0.001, 0.9703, 0.960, 0.971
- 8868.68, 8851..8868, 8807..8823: 0.002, 0.9804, 0.969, 0.982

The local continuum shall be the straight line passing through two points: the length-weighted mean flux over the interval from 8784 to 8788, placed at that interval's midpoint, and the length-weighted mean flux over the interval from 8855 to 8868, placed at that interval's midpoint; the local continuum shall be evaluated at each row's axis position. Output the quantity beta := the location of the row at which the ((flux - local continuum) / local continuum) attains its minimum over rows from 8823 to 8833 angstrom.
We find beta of 8825.90 angstrom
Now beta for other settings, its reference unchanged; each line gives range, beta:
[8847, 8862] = 8848.28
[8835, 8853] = 8848.28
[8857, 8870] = 8858.48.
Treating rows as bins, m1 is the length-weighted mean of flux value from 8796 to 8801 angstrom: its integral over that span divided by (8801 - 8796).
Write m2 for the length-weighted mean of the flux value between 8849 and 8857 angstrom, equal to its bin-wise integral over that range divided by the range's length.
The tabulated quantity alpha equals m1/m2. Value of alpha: 1.01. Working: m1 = 0.968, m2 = 0.957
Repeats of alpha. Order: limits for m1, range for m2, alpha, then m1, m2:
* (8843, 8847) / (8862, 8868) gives 0.97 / 0.950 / 0.976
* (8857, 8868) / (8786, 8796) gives 1.02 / 0.974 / 0.957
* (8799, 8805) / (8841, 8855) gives 1.02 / 0.976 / 0.954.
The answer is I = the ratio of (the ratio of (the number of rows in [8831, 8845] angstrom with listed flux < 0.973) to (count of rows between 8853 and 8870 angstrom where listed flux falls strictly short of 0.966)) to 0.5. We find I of 5.0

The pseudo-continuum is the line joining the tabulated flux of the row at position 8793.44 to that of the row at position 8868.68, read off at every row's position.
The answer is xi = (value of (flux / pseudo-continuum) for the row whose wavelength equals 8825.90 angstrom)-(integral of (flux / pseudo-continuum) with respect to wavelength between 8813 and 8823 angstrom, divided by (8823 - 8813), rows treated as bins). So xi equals -0.019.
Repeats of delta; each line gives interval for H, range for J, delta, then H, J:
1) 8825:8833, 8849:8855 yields 0.0024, 0.0018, 0.0024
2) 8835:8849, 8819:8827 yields -0.0018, -0.0022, -0.0018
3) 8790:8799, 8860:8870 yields 0.0018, 0.0018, 0.0011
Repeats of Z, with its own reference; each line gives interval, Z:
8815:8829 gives 8827.93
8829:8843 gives 8842.17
